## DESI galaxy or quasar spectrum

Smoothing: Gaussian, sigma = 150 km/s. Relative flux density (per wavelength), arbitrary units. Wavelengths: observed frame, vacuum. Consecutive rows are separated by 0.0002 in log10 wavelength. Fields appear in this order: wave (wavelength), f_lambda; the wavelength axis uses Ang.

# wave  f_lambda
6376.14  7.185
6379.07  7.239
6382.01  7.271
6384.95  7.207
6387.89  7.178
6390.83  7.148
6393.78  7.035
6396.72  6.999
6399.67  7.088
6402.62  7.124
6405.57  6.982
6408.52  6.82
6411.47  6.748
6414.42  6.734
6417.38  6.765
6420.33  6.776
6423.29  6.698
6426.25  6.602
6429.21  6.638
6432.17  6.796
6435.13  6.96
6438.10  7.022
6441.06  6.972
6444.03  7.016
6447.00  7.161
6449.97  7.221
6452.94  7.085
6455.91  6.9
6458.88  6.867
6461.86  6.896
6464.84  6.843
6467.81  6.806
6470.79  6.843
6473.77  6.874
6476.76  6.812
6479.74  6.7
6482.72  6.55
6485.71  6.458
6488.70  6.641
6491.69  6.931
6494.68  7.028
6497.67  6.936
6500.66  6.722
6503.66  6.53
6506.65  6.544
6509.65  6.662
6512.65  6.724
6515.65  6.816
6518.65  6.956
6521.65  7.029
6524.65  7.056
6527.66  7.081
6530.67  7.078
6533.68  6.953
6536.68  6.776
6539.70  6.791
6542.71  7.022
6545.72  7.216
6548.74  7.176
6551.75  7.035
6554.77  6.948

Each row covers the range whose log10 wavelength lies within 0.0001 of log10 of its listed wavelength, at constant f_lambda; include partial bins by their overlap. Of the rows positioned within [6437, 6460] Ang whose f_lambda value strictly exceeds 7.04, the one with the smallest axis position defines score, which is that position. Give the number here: 6447.00 Ang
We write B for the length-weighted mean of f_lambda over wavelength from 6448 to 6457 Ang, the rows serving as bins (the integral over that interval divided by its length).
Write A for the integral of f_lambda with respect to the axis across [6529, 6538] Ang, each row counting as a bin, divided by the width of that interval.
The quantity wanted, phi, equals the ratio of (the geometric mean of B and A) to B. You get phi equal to 0.99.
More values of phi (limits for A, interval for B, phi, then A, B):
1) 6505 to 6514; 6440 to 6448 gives 0.97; 6.64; 7.04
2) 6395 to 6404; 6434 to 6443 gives 1.01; 7.07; 6.98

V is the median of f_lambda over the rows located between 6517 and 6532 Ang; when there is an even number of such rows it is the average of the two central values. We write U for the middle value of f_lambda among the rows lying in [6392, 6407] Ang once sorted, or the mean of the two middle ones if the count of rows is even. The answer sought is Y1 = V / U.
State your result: 1.00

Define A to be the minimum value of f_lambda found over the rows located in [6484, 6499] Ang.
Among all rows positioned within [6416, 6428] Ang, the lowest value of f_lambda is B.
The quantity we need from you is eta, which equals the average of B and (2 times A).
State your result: 9.8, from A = 6.458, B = 6.602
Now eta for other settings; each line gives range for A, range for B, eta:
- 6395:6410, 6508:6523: 10.2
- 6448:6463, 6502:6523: 10.1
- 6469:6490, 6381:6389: 10.0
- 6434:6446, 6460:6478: 10.4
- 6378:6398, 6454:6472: 10.4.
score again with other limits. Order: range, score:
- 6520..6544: 6524.65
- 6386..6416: 6387.89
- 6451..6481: 6452.94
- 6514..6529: 6524.65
